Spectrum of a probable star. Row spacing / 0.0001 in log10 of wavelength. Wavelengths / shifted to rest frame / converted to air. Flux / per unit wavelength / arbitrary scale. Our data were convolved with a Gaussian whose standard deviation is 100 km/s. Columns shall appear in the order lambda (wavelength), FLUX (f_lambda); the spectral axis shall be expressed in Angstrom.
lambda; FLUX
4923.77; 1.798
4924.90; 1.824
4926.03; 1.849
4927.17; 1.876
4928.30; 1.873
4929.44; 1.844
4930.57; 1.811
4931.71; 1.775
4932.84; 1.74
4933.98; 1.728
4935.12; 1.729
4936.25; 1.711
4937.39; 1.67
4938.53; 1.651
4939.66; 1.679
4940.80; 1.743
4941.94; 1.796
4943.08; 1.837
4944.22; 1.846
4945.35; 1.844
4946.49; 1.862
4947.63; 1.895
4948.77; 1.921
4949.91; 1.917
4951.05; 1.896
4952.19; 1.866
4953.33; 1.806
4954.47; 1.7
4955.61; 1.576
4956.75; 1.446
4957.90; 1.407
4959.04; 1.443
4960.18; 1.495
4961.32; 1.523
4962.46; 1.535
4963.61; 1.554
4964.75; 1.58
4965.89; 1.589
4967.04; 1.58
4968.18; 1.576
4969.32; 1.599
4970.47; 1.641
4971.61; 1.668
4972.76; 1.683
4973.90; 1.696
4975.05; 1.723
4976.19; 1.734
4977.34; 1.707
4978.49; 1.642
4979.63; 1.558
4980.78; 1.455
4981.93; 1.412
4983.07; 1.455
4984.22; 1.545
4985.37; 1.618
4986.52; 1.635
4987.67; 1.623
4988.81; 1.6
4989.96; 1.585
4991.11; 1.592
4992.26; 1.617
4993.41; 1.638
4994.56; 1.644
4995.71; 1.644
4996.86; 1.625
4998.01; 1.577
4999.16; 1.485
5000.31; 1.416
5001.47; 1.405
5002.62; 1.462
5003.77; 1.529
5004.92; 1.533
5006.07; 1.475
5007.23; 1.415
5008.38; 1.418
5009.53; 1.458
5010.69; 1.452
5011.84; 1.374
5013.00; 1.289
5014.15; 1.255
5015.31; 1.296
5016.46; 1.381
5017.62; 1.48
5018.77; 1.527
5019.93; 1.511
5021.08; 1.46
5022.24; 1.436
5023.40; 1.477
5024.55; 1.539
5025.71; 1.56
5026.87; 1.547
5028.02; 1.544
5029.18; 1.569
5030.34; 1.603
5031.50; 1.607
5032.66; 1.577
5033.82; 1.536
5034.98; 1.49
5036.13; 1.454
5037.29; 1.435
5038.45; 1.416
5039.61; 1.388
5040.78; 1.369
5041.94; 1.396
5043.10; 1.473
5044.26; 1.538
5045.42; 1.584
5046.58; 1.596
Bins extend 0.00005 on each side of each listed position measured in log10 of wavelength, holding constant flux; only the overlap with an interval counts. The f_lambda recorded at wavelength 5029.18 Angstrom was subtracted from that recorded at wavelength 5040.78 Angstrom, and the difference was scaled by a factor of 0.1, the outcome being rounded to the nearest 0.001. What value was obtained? -0.020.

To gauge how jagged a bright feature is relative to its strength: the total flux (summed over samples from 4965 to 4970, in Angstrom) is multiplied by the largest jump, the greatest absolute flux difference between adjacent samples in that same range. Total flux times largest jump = 0.15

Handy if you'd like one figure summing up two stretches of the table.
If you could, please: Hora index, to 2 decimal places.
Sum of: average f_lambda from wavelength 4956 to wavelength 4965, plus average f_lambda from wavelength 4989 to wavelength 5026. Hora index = 2.98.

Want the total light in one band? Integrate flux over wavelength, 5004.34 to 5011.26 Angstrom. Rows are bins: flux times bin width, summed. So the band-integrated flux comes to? 10.1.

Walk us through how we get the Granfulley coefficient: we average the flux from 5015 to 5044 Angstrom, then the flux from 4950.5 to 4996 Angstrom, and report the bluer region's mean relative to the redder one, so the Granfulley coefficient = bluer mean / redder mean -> 1.08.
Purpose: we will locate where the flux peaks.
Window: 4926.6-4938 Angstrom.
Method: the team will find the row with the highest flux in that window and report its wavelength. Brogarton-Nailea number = 4927.17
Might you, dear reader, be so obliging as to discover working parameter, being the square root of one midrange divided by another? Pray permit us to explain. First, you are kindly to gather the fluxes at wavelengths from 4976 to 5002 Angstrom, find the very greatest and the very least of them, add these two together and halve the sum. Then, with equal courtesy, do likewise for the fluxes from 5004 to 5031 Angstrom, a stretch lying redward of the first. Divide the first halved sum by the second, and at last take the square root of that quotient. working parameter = 1.05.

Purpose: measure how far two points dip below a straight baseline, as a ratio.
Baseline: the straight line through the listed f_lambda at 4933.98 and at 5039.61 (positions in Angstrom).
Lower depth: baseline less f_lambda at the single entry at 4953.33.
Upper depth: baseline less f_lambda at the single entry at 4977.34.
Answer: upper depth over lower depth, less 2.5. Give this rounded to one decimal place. -1.7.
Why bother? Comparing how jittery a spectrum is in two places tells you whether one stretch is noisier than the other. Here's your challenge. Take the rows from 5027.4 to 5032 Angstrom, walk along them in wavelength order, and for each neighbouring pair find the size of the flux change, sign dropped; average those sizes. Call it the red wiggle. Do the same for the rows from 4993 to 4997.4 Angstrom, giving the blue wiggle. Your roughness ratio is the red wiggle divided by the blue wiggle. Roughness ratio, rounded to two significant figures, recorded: 2.5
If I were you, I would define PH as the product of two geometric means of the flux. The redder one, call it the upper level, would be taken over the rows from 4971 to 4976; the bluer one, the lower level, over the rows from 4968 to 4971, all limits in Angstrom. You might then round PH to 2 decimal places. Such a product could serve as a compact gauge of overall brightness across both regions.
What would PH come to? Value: 2.72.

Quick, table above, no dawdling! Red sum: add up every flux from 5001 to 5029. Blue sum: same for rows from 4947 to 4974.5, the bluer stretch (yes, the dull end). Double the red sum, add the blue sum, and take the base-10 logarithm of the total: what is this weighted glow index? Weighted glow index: 2.04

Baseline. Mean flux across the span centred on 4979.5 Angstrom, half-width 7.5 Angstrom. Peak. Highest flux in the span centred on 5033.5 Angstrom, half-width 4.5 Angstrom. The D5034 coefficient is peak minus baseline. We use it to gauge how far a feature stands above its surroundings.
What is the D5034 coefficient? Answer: 0.00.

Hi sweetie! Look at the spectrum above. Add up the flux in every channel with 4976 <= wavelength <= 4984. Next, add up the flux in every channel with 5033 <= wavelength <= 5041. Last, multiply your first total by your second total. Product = 111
